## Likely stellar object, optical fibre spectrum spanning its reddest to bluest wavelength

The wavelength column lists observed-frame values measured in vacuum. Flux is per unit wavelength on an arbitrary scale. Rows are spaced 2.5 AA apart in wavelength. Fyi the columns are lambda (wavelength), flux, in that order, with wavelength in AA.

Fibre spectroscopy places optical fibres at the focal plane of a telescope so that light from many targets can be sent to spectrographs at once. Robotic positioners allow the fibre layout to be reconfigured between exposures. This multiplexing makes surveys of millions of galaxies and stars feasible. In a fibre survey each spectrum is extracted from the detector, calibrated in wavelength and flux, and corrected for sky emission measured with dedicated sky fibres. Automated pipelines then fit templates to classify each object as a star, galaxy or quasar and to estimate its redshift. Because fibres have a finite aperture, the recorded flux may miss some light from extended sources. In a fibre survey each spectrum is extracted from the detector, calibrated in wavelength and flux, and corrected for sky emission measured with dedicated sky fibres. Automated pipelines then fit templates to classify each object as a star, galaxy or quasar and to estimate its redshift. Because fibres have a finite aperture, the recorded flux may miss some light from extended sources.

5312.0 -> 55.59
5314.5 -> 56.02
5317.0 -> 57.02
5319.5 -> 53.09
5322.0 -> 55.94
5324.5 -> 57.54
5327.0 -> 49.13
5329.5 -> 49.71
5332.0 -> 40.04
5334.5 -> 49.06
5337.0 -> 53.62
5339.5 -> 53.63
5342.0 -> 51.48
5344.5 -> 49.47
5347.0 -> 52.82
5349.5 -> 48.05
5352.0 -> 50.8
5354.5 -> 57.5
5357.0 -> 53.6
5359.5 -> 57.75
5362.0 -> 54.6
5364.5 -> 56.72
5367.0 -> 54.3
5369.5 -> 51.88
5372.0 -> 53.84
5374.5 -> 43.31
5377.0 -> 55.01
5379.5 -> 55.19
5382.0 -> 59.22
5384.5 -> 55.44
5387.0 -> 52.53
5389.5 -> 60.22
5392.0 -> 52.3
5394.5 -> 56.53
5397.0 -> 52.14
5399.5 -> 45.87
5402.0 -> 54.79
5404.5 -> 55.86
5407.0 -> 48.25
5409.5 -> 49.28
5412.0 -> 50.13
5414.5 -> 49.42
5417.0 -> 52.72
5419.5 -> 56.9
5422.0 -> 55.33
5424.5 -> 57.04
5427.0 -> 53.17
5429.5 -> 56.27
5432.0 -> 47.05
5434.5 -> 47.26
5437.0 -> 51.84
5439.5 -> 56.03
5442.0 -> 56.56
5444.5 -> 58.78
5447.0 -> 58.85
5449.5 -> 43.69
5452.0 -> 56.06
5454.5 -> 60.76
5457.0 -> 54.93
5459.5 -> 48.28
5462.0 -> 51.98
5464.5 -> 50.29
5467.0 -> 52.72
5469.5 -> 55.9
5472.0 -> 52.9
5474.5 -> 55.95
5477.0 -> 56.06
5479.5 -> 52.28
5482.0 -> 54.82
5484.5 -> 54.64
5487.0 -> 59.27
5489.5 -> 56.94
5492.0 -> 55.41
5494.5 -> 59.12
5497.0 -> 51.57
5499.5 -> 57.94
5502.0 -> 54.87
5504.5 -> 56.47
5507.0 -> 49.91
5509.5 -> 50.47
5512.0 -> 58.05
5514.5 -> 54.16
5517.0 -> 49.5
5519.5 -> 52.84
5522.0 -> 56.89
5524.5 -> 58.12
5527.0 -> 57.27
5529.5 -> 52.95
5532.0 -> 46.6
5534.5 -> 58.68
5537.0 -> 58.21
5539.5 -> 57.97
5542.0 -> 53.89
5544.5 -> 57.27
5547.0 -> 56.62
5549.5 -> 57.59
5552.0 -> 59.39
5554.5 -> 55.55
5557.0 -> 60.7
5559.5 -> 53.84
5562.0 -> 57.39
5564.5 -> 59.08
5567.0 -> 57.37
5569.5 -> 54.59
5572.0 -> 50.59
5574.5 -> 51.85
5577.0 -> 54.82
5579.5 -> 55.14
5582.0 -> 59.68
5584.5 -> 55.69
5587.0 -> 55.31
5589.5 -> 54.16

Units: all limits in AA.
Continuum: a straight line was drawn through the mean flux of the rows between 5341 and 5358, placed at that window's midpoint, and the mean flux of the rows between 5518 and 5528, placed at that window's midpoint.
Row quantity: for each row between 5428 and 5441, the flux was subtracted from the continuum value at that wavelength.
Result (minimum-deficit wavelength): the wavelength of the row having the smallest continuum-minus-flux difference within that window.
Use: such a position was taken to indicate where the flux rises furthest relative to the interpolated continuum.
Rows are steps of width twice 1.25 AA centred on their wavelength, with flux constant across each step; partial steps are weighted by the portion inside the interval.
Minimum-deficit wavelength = 5429.5 AA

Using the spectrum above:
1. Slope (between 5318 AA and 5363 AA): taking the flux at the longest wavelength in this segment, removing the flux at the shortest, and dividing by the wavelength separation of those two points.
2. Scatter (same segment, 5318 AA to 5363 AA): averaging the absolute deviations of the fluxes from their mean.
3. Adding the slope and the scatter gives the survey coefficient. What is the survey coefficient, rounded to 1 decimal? 3.3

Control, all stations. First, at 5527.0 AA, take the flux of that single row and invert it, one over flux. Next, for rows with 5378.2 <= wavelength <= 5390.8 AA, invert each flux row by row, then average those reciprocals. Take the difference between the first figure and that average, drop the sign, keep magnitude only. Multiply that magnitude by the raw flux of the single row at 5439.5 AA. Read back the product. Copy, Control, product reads 0.02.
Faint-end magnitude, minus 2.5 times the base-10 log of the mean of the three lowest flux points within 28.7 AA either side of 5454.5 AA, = -4.16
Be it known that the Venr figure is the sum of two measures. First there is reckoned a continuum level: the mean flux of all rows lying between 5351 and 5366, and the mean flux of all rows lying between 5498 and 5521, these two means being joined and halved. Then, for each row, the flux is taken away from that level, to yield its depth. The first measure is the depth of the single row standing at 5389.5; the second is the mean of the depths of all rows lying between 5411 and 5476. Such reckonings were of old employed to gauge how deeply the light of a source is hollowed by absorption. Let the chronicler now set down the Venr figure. -4.7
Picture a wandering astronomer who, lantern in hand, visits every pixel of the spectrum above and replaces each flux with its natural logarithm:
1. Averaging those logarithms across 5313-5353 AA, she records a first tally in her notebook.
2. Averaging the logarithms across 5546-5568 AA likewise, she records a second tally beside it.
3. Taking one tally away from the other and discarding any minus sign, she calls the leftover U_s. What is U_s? 0.109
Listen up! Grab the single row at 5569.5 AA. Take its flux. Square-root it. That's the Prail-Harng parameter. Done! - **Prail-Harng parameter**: 7.39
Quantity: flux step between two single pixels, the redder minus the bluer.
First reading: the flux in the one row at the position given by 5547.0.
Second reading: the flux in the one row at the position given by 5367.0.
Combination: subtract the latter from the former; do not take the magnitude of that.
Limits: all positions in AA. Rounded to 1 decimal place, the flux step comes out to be 2.3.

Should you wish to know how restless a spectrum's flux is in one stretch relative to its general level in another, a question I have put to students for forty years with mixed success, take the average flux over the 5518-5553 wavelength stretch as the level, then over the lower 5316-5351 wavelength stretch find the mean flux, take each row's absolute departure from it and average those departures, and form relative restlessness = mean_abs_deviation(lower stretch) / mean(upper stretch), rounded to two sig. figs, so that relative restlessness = 0.060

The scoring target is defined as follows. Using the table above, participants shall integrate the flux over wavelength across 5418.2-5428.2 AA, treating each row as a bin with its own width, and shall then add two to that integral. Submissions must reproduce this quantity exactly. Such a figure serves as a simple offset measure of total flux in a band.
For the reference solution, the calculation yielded 558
